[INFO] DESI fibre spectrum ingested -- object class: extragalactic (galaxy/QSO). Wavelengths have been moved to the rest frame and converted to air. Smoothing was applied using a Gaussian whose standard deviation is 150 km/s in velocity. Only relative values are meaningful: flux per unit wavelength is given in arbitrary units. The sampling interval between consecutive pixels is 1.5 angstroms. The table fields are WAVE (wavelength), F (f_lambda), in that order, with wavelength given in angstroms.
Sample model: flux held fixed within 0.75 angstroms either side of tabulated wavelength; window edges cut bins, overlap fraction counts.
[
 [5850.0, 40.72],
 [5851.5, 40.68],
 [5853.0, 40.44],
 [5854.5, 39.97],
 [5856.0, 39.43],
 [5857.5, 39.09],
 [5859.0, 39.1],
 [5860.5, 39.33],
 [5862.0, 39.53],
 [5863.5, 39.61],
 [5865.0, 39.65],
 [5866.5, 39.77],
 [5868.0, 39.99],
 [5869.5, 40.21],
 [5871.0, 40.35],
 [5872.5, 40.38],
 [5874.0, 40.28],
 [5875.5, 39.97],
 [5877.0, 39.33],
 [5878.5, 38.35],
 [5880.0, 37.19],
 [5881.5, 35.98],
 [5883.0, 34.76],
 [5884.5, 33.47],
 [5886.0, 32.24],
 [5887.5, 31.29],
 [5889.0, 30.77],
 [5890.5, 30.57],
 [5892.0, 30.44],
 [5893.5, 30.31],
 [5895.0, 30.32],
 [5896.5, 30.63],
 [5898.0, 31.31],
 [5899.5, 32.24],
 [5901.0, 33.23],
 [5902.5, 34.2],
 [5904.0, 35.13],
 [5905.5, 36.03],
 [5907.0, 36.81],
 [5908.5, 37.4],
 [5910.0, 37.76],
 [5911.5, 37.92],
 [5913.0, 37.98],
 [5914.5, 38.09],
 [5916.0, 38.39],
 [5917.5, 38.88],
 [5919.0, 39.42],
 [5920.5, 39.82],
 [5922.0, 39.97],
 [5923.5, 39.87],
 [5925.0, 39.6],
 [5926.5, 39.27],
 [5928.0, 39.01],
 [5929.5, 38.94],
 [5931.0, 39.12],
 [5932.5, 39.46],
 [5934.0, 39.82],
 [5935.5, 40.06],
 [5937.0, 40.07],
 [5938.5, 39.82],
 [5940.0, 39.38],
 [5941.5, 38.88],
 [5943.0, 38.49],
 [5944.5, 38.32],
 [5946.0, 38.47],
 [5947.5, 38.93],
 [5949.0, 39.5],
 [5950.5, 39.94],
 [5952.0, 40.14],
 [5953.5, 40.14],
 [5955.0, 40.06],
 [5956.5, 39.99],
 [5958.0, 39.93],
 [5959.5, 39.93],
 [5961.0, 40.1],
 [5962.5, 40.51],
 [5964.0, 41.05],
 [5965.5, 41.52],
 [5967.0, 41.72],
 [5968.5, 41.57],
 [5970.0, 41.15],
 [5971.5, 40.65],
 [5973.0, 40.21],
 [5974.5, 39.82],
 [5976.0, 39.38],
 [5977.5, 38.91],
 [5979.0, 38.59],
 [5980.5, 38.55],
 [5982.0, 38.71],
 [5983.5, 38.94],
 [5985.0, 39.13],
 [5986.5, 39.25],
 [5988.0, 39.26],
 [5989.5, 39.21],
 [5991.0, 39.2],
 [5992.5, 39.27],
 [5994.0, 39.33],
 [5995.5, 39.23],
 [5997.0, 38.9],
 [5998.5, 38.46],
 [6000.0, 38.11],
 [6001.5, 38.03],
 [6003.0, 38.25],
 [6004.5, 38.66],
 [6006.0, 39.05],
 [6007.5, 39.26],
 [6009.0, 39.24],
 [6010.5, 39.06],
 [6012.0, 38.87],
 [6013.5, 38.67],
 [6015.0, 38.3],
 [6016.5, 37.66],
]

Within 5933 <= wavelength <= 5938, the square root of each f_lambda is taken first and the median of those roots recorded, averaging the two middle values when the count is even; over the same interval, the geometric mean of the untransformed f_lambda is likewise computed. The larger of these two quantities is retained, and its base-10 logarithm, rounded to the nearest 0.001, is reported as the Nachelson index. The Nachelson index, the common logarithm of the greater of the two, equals 1.602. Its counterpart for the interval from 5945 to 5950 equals 1.591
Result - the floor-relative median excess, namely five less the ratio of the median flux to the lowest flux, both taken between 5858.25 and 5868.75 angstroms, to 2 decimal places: 3.99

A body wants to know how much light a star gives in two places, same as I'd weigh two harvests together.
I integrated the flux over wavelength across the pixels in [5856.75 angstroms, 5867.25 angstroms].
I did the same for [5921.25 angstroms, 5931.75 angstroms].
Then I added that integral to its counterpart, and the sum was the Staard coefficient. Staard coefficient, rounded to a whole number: 828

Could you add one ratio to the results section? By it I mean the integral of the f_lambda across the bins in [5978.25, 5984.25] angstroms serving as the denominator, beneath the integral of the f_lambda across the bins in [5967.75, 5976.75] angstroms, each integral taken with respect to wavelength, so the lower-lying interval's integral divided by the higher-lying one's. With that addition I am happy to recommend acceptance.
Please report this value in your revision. 1.6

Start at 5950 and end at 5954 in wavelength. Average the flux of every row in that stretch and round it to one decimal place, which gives 40.1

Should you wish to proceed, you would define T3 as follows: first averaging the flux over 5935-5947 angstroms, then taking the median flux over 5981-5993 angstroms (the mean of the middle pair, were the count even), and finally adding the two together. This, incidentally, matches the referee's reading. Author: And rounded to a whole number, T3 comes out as 78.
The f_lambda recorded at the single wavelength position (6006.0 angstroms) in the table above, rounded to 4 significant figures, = 39.05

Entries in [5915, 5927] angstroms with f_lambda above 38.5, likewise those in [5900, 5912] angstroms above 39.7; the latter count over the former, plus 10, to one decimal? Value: 10.0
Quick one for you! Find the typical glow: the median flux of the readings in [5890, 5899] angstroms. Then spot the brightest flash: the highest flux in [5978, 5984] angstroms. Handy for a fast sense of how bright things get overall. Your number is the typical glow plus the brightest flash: 69.4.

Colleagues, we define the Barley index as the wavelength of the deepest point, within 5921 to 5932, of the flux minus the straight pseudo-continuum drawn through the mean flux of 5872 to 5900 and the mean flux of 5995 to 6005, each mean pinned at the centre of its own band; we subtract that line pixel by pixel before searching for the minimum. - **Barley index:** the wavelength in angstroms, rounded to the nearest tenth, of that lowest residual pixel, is 5929.5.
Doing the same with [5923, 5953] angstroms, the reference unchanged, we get 5944.5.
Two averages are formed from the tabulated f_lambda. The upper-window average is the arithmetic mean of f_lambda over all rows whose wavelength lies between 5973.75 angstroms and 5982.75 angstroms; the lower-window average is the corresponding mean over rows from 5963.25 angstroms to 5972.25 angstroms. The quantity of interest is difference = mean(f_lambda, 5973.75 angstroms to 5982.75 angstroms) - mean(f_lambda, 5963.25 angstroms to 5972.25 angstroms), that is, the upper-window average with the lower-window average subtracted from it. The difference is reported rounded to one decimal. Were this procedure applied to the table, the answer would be -2.3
